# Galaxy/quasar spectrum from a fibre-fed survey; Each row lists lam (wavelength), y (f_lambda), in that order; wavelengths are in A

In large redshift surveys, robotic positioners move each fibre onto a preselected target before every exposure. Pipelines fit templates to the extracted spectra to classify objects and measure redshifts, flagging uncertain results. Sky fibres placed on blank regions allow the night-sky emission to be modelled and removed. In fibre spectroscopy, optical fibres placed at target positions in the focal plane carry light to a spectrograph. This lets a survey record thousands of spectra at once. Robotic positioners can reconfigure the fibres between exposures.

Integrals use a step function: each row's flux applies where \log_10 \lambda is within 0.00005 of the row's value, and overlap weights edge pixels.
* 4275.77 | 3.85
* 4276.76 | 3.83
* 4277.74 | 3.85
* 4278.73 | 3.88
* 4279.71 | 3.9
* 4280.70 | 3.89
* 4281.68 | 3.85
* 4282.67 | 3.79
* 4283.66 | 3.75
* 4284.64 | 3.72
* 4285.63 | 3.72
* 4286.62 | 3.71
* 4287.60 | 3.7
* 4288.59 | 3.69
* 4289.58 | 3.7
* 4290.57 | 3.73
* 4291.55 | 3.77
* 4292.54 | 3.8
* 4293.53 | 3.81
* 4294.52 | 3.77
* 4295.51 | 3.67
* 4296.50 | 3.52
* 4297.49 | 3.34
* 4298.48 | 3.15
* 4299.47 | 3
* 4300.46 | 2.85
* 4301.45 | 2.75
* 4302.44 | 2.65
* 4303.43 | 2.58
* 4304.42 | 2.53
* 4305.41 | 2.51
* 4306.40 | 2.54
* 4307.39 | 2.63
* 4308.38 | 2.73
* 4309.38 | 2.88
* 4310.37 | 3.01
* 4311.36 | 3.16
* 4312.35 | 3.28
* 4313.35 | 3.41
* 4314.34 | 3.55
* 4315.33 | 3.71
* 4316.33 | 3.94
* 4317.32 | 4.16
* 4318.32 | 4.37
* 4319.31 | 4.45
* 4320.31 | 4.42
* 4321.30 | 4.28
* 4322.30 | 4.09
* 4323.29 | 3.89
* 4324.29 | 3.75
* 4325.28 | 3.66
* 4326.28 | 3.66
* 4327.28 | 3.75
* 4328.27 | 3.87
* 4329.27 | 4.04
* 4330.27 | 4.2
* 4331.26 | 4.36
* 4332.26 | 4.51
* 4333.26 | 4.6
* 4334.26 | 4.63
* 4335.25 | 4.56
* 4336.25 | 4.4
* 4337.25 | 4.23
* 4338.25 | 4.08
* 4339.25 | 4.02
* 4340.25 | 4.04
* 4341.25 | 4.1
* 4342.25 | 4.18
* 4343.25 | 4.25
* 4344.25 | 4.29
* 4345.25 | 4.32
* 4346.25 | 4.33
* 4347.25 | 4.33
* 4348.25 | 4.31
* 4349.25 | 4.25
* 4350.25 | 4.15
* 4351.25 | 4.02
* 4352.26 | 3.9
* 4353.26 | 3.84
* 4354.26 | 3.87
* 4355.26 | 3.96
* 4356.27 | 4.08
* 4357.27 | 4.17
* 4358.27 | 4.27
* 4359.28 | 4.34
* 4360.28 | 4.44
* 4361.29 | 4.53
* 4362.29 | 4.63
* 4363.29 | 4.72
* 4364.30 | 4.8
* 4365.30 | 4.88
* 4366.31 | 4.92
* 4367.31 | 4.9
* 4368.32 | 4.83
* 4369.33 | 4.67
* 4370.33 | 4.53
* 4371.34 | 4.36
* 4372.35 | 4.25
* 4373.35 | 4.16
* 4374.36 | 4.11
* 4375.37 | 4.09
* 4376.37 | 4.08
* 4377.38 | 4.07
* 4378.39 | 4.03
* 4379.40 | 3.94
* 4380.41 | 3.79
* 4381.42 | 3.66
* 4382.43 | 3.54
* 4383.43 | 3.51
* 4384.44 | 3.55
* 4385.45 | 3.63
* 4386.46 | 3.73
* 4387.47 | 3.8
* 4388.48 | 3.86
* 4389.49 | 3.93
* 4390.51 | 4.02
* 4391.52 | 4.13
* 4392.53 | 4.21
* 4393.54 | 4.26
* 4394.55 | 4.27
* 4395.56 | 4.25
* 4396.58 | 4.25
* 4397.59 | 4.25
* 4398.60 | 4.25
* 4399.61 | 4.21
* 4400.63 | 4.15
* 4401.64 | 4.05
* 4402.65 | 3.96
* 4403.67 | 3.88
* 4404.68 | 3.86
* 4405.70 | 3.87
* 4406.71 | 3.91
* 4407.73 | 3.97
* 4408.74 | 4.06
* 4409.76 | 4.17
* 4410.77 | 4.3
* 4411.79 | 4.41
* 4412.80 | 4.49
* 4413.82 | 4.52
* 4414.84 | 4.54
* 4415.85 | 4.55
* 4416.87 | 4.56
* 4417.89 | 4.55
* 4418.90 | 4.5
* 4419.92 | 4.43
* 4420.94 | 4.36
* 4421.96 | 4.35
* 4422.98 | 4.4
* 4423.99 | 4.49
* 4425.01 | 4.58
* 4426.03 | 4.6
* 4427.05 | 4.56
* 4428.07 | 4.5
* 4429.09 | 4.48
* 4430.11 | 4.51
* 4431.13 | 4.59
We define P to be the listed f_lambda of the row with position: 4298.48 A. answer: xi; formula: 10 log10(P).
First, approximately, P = 3.15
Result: 5.0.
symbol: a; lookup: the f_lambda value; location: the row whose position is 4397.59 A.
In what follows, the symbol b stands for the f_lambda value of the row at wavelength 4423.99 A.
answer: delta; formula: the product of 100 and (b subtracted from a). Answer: -24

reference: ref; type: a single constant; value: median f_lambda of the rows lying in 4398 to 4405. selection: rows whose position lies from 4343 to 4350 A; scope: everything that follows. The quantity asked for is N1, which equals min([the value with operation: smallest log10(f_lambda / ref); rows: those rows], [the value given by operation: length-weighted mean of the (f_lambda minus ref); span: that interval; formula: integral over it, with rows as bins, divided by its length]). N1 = 0.0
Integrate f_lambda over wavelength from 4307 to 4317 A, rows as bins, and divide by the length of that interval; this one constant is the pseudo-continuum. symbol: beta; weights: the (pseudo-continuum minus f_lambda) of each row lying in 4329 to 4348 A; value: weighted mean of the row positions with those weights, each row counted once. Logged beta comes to 4338.1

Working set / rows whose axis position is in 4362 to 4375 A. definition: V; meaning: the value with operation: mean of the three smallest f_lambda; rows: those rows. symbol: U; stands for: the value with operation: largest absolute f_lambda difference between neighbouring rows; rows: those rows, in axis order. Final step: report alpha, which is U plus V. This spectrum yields 4.34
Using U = 0.17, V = 4.17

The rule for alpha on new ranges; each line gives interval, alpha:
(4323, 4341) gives 3.86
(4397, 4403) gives 4.15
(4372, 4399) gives 3.68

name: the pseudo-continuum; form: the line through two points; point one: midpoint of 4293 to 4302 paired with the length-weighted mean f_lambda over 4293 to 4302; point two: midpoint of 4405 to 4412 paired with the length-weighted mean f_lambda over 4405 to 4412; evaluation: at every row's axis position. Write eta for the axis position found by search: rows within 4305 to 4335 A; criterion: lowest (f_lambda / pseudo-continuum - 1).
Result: 4305.41 A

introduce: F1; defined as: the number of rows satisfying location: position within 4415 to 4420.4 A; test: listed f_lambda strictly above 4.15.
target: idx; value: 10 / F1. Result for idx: 2.0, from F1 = 5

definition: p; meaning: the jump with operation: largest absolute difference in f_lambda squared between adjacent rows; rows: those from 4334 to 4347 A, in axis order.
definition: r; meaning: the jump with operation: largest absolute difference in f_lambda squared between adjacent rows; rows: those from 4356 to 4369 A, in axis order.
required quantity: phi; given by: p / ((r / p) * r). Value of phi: 2.6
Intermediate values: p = 1.47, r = 0.92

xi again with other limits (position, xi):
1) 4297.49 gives 5.2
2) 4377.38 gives 6.1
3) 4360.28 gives 6.5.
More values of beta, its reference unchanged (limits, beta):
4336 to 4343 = 4339.1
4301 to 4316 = 4303.8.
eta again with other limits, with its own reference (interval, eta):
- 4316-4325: 4324.29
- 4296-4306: 4305.41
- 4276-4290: 4288.59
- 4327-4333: 4327.28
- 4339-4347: 4339.25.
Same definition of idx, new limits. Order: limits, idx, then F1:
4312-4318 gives 10.0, 1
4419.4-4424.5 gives 2.0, 5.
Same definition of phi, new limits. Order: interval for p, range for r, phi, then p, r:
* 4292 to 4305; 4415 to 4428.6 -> 2.3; 1.23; 0.82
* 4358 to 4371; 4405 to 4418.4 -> 1.9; 1.52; 1.10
